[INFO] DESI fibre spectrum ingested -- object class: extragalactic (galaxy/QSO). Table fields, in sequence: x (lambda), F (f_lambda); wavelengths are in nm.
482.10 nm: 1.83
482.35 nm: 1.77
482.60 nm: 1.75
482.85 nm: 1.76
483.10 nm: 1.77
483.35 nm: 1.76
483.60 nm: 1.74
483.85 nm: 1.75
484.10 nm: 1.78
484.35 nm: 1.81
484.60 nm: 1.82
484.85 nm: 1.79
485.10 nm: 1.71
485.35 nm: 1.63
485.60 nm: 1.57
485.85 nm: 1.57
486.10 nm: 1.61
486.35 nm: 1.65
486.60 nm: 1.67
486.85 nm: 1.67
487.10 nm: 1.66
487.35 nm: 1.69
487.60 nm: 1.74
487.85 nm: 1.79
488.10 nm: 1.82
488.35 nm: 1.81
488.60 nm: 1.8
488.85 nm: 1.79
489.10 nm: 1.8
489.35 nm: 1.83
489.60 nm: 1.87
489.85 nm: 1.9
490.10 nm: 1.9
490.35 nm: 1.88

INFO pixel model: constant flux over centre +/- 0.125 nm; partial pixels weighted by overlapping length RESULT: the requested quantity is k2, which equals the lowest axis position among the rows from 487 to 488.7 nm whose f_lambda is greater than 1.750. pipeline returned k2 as 487.85 nm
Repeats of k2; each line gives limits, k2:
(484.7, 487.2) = 484.85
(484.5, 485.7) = 484.60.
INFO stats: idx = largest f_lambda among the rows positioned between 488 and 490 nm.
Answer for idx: 1.9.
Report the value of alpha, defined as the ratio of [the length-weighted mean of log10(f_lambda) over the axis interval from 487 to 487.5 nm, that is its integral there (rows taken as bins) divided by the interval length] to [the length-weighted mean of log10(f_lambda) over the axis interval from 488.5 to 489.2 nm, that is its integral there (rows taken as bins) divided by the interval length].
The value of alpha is 0.88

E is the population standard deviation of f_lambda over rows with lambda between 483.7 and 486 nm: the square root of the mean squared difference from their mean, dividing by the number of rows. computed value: 0.09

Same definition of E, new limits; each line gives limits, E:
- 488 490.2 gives 0.04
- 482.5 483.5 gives 0.01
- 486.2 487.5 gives 0.01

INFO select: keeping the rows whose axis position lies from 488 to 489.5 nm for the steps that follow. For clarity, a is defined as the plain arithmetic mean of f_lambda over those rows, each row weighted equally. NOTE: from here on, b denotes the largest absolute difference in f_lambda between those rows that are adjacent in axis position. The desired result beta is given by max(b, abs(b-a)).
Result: 1.78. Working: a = 1.81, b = 0.030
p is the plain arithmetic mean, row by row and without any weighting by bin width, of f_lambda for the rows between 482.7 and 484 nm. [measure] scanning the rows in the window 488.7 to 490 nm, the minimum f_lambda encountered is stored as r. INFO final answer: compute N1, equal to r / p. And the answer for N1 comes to 1.02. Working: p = 1.76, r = 1.79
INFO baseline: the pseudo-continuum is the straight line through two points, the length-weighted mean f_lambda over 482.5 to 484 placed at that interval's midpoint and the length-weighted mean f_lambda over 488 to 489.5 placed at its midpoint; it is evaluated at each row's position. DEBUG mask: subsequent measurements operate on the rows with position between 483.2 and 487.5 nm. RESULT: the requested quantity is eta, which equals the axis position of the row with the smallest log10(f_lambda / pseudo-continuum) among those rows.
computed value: 485.85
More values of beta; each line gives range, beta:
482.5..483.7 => 1.74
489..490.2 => 1.82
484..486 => 1.63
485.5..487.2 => 1.59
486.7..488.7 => 1.70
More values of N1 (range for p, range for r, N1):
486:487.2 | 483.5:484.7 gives 1.05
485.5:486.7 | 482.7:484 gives 1.08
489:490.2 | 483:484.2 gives 0.94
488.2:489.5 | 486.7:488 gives 0.92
